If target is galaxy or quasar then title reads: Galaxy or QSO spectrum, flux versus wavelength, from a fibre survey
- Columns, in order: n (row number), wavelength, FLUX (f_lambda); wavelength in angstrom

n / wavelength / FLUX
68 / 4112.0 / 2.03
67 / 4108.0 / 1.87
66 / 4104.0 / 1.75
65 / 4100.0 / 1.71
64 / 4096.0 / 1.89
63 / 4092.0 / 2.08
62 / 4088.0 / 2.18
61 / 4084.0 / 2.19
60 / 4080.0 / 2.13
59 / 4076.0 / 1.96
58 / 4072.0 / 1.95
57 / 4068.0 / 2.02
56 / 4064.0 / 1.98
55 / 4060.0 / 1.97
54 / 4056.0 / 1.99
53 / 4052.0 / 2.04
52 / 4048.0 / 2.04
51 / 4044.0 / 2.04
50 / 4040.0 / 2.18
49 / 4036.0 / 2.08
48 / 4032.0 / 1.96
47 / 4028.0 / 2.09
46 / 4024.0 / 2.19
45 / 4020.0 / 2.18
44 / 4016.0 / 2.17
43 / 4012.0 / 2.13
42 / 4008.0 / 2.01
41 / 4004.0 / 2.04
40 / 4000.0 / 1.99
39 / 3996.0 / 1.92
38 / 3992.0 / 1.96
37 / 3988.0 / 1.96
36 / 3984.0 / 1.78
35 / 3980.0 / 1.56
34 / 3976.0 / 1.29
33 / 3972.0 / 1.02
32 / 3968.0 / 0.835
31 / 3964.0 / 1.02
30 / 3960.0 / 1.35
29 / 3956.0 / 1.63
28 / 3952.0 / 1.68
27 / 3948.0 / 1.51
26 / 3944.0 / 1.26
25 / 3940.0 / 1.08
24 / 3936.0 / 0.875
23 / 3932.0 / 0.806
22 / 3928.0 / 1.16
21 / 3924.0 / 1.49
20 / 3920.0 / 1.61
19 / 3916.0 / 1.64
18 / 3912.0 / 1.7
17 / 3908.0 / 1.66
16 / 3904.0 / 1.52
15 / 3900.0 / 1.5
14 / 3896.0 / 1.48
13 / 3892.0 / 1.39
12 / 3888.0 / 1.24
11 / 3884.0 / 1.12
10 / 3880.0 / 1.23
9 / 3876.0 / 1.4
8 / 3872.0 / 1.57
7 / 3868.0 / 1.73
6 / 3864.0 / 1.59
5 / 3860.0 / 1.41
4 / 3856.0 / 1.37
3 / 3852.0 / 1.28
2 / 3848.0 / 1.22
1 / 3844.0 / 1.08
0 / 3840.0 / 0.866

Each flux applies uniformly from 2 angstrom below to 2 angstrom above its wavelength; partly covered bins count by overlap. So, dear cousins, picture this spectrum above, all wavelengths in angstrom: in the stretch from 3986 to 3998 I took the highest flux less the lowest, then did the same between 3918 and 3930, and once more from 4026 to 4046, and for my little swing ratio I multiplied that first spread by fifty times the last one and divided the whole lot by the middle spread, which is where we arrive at 1.0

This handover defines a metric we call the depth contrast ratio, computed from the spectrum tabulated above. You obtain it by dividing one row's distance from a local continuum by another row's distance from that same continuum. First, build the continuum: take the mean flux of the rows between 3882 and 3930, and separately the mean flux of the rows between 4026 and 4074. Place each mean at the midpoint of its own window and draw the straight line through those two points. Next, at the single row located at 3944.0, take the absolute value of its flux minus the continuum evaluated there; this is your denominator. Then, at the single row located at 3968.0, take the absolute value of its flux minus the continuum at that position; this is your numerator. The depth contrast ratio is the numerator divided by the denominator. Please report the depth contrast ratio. 2.5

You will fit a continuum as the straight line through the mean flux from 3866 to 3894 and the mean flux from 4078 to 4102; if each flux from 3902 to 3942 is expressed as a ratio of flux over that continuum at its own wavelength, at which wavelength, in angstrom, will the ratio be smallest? 3932.0 angstrom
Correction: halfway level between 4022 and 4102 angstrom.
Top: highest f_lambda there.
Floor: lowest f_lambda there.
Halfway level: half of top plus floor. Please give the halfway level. 1.95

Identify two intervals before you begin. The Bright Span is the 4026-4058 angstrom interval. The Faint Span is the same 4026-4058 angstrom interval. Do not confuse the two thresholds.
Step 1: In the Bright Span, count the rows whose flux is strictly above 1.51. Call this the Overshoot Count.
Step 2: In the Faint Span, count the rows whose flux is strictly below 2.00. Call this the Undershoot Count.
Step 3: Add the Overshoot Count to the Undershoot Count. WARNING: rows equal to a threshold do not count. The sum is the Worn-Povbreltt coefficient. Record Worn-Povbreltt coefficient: 10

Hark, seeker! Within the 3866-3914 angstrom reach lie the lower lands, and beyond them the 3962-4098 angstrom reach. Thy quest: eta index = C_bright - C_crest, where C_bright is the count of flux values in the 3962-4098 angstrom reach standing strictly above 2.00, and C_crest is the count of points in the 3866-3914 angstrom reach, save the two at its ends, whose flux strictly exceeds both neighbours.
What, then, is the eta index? 17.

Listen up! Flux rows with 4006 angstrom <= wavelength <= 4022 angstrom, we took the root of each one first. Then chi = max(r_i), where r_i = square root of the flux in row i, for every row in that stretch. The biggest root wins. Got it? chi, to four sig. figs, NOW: 1.476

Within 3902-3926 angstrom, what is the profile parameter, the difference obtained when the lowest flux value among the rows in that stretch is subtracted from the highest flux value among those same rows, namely 0.21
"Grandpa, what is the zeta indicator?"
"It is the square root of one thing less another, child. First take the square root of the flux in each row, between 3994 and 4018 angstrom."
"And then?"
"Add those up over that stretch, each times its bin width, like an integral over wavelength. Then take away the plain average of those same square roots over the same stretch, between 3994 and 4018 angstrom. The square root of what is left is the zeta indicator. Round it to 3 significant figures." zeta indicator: 5.73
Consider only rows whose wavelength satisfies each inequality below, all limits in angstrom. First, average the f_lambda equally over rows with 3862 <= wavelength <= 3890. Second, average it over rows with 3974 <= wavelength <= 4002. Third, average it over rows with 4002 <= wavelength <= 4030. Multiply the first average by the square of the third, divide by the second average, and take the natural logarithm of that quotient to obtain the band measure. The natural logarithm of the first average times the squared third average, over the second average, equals 1.27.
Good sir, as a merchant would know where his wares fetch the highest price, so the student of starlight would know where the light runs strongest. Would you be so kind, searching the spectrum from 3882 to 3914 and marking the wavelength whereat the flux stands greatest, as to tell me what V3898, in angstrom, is 3912.0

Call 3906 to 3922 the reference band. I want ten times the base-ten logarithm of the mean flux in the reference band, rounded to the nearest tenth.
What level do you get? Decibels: 2.2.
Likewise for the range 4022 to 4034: 3.2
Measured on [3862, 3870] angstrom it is 2.2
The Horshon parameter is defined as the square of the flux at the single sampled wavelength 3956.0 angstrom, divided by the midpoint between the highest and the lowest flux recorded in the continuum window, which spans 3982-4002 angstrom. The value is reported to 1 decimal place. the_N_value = 1.4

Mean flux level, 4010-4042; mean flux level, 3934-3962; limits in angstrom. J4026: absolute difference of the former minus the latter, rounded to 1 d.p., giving 0.8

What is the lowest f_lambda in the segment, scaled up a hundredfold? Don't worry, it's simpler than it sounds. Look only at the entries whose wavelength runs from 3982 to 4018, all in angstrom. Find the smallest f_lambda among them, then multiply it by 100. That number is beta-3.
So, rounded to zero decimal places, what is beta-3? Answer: 178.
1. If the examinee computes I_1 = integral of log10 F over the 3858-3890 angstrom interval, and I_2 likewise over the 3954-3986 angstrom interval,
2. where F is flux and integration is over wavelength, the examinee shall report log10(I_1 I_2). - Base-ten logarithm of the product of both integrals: 1.19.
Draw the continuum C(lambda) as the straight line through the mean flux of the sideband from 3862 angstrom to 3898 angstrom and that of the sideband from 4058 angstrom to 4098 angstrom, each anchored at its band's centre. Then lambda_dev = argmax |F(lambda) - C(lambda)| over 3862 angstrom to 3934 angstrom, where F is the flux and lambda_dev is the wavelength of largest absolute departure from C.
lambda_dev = 3932.0 angstrom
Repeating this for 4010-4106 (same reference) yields 4100.0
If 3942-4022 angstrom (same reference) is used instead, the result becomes 3968.0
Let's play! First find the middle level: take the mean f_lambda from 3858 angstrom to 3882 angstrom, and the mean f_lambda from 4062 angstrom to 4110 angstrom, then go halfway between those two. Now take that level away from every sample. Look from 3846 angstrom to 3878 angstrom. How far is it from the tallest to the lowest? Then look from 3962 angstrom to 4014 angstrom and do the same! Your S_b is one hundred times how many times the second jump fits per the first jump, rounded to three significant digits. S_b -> 254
